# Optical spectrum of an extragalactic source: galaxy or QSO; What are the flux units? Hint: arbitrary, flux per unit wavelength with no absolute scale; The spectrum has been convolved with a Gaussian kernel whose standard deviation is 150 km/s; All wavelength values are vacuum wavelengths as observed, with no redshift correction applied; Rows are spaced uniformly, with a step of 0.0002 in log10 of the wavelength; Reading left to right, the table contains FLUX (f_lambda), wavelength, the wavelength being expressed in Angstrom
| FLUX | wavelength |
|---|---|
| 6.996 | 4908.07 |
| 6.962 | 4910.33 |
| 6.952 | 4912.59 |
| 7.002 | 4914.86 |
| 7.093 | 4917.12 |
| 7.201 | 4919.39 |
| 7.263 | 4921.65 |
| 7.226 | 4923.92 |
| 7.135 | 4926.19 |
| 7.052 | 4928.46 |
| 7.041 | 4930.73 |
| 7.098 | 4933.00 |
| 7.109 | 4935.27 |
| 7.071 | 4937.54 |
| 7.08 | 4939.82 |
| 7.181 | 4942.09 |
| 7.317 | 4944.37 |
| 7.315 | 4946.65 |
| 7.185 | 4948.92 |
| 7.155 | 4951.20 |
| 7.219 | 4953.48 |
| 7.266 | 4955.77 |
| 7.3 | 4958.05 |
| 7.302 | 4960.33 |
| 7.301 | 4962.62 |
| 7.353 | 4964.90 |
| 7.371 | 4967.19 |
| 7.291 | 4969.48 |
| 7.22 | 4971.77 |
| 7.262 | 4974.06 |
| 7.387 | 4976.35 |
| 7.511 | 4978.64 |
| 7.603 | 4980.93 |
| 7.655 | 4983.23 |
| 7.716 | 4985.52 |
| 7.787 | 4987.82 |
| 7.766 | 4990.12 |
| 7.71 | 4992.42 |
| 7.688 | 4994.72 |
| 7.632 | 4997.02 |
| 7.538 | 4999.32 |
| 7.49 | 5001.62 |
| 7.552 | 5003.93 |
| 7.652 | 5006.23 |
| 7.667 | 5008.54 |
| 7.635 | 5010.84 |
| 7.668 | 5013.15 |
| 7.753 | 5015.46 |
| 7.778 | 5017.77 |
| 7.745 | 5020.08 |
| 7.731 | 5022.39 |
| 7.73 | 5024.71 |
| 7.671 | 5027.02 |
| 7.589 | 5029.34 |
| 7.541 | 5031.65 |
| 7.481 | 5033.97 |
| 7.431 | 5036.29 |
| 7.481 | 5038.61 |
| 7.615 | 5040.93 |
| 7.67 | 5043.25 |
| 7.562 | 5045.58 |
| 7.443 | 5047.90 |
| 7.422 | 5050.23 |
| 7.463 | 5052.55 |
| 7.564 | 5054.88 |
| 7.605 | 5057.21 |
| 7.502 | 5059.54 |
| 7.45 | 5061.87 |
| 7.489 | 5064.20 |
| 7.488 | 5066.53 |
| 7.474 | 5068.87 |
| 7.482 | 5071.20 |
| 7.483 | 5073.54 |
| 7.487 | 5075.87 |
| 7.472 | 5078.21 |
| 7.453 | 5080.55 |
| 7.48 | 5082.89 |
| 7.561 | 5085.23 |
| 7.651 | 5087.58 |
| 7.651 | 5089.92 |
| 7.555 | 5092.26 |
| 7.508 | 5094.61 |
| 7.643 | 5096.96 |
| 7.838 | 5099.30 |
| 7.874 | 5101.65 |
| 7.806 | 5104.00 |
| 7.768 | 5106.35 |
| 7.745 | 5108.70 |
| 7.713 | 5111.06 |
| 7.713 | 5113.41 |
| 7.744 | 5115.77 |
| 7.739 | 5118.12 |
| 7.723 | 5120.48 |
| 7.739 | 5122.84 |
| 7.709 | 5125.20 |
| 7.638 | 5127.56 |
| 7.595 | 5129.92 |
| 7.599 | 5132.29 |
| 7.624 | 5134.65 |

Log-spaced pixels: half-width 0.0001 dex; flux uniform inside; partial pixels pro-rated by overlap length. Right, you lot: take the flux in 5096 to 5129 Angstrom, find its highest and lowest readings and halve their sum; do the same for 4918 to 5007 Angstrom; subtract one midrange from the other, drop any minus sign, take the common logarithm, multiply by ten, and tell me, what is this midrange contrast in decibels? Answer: -4.7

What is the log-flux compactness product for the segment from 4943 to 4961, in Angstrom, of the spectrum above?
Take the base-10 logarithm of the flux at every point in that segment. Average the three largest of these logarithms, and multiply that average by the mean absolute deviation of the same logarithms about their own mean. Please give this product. 0.0028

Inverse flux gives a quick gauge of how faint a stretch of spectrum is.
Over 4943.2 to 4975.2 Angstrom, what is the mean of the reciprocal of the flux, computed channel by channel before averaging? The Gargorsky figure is 0.137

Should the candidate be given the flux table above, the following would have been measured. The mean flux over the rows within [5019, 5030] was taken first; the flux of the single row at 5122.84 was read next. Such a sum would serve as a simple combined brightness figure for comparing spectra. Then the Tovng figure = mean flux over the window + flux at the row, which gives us 15.4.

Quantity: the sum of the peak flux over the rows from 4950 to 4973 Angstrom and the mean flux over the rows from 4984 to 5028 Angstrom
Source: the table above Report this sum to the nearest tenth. 15.1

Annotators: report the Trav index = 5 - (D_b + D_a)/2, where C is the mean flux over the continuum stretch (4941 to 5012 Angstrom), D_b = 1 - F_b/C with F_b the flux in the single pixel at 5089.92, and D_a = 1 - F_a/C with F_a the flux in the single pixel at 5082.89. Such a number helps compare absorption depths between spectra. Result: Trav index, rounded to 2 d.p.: 5.02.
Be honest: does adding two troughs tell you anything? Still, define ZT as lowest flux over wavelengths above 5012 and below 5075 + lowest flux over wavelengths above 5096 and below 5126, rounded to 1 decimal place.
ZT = 15.1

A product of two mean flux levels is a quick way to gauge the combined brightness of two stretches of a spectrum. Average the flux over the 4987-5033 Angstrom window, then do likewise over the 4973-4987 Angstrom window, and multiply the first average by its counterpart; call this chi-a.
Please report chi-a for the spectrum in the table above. 57.7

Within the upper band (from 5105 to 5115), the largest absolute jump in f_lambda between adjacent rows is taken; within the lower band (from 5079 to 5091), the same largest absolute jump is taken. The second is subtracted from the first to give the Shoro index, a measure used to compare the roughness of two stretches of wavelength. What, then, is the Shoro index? -0.06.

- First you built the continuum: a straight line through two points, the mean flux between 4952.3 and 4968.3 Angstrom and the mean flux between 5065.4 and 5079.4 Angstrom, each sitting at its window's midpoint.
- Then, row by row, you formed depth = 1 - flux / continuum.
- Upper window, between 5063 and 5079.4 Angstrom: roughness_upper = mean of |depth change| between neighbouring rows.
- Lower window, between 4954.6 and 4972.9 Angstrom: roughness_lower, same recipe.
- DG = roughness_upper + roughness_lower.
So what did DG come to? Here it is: 0.006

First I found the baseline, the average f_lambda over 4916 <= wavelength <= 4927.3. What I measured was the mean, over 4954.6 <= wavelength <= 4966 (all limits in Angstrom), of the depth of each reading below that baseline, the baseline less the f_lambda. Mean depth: -0.12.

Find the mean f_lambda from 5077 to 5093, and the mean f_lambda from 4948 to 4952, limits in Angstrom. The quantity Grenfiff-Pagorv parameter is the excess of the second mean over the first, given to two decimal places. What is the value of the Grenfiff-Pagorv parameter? -0.38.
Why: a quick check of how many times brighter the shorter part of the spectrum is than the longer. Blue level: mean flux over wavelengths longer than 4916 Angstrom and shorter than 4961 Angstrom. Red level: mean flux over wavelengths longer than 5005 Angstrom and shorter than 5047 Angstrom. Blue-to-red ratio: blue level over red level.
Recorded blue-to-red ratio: 0.941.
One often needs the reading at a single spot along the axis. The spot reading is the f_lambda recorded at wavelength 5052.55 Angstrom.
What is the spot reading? 7.463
